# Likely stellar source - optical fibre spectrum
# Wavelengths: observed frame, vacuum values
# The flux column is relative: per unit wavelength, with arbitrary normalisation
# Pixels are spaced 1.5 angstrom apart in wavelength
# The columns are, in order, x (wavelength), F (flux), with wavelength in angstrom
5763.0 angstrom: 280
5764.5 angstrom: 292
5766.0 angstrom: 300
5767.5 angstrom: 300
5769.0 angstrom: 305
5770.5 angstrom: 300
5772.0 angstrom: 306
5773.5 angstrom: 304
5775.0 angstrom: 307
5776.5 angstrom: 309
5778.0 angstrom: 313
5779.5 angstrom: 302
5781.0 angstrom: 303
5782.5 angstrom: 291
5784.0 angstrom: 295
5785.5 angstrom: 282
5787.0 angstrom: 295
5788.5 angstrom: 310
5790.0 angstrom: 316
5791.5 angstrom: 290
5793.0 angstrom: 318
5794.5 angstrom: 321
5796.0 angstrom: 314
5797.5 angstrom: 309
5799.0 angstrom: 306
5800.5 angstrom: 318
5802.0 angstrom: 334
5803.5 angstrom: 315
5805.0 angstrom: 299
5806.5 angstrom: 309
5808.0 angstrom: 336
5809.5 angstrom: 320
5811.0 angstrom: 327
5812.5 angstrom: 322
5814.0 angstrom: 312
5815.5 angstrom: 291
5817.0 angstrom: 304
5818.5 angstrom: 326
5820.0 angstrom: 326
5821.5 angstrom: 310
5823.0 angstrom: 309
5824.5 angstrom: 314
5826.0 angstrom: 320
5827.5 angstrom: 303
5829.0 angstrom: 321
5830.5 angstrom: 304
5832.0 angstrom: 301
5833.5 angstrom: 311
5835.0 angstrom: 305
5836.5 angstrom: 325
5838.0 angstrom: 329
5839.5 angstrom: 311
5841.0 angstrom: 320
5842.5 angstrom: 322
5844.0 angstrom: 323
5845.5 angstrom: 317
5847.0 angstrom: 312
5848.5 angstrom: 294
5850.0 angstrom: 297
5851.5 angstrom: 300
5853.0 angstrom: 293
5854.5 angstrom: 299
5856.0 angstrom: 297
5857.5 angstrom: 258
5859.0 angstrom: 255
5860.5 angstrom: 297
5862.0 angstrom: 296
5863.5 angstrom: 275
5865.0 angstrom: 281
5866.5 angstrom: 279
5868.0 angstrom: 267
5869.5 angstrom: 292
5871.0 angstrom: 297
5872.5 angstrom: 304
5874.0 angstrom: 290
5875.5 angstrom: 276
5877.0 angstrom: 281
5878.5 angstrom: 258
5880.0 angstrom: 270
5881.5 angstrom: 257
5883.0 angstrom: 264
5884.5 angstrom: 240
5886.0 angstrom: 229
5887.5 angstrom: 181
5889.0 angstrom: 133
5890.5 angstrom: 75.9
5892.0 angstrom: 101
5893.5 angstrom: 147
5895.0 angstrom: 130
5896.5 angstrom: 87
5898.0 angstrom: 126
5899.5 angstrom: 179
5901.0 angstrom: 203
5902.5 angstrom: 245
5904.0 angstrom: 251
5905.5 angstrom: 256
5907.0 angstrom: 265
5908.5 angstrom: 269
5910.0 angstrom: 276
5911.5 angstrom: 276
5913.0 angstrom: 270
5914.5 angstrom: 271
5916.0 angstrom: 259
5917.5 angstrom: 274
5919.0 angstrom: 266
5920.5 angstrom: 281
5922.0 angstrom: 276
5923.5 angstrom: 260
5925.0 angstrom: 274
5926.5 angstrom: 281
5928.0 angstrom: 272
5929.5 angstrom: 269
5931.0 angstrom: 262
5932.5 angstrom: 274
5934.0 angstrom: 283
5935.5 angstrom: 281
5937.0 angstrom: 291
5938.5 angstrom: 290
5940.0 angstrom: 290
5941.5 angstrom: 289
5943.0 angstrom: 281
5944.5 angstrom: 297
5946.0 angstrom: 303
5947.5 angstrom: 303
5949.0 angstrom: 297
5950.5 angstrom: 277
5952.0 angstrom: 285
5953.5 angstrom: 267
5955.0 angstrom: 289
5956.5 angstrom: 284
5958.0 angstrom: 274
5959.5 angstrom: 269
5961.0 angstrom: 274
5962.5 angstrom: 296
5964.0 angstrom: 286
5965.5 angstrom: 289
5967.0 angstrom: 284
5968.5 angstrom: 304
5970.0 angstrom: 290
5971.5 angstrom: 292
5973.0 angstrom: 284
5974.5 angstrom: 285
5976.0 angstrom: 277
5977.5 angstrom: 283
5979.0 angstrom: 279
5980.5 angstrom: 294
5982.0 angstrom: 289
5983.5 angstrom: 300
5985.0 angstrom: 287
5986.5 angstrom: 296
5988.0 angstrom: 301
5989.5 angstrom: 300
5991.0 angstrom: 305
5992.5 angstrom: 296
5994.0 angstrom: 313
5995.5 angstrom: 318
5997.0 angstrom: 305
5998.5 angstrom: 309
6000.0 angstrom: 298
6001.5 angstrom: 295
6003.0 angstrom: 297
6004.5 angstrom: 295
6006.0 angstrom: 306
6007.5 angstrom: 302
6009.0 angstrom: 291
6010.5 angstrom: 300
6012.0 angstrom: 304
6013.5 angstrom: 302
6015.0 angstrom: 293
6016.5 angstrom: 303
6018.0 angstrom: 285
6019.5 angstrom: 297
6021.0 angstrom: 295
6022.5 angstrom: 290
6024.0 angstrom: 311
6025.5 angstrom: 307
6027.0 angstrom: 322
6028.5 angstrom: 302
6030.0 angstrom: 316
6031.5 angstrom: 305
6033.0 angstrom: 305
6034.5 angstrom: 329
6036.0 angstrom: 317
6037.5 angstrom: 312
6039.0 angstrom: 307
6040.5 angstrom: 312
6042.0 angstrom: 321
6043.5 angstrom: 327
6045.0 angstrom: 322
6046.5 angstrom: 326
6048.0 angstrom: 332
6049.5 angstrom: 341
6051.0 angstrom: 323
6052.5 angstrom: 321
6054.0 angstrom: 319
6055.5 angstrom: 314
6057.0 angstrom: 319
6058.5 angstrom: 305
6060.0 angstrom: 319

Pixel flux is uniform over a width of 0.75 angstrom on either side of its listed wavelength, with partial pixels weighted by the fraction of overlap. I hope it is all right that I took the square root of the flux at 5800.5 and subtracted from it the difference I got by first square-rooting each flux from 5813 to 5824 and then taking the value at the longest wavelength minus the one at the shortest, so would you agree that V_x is 17.9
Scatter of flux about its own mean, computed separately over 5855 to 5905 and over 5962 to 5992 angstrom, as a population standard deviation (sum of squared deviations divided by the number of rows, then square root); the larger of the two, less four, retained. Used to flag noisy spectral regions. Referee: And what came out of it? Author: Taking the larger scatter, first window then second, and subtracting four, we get 64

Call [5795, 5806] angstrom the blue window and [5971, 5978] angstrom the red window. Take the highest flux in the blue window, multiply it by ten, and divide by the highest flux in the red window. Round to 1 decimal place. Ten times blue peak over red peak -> 11.4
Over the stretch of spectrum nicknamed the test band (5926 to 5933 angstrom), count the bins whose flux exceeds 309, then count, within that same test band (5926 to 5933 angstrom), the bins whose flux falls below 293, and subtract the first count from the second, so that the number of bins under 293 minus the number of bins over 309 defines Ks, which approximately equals 5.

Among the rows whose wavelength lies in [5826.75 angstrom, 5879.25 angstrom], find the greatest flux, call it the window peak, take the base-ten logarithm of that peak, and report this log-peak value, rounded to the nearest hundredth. 2.52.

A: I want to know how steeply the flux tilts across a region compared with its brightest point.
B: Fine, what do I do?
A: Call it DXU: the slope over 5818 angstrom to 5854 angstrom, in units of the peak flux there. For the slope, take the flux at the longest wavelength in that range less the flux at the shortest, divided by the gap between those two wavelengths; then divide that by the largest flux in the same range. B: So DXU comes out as -0.0029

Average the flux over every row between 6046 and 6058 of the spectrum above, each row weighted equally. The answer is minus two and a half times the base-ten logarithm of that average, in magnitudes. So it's -6.28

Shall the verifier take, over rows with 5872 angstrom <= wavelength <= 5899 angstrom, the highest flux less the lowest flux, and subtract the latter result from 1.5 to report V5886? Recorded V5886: -227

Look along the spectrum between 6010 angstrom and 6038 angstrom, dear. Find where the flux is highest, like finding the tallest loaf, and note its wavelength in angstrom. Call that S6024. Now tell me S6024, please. 6034.5 angstrom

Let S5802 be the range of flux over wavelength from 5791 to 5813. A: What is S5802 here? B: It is 46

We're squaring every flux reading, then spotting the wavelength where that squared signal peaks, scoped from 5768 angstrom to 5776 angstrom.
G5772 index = 5775.0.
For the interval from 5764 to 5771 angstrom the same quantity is 5769.0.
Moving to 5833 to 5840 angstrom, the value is 5838.0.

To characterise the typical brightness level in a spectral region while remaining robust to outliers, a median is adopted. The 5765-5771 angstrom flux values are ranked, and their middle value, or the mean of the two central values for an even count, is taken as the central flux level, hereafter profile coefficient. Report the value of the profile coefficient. 300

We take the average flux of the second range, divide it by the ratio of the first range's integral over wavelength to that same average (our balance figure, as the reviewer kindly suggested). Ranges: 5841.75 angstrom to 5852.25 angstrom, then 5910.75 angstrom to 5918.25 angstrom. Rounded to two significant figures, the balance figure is 22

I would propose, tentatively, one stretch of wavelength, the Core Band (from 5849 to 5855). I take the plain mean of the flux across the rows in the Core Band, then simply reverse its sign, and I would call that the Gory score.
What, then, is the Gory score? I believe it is -297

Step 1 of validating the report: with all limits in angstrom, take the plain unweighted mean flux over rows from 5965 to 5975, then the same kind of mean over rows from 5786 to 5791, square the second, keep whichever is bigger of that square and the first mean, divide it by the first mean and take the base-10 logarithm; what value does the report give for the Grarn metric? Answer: 2.51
